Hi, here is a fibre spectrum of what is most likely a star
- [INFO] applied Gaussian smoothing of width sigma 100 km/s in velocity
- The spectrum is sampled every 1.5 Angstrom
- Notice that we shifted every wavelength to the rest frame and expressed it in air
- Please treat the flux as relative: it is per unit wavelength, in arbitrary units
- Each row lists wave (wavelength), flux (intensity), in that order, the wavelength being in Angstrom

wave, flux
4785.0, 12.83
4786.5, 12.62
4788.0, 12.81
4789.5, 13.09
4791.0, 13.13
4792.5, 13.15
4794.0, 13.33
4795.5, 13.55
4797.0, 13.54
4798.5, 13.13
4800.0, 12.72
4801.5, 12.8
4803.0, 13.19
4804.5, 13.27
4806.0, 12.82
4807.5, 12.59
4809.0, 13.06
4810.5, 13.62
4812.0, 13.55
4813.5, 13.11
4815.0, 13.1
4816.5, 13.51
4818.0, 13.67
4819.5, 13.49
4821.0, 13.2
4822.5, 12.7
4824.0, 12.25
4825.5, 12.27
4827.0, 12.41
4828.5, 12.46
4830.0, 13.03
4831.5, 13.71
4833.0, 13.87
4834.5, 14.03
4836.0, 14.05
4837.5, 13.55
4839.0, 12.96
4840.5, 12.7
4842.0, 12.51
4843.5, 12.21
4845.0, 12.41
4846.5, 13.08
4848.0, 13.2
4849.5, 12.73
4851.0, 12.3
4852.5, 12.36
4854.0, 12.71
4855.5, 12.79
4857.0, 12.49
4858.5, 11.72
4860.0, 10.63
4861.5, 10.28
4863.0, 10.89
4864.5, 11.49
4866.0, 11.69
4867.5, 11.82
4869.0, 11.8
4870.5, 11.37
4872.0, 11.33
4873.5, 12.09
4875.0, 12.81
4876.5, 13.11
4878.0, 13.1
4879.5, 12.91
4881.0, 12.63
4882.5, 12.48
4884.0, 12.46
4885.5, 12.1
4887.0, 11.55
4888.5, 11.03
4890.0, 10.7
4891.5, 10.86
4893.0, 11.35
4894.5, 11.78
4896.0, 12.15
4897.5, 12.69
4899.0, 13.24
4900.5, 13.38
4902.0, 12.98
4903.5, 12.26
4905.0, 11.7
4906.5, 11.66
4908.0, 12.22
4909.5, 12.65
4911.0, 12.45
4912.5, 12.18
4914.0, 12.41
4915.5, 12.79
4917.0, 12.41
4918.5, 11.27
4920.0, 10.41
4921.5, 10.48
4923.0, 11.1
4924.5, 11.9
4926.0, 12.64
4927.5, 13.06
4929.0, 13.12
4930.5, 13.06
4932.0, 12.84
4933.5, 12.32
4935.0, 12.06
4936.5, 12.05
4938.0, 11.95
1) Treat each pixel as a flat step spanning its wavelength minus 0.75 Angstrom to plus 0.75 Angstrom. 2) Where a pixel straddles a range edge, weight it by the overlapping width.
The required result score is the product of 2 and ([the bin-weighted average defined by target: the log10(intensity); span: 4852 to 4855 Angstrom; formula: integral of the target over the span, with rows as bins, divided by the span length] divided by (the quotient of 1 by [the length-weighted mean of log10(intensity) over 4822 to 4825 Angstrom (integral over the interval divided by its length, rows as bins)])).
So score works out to 2.41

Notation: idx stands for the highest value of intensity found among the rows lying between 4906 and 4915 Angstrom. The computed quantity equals 12.65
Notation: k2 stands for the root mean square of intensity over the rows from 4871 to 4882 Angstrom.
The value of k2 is 12.6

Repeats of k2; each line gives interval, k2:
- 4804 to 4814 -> 13.2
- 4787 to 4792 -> 13.0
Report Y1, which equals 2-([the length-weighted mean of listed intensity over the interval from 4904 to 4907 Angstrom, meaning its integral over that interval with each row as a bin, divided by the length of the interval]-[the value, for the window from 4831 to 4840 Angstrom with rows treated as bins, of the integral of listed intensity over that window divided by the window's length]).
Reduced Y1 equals 3.9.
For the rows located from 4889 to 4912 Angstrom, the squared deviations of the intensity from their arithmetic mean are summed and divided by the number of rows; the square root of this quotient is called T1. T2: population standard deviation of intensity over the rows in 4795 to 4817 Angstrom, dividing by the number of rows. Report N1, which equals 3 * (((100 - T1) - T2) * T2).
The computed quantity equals 96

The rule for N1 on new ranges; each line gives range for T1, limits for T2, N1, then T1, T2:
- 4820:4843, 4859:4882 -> 258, 0.63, 0.87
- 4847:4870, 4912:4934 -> 260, 0.82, 0.88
